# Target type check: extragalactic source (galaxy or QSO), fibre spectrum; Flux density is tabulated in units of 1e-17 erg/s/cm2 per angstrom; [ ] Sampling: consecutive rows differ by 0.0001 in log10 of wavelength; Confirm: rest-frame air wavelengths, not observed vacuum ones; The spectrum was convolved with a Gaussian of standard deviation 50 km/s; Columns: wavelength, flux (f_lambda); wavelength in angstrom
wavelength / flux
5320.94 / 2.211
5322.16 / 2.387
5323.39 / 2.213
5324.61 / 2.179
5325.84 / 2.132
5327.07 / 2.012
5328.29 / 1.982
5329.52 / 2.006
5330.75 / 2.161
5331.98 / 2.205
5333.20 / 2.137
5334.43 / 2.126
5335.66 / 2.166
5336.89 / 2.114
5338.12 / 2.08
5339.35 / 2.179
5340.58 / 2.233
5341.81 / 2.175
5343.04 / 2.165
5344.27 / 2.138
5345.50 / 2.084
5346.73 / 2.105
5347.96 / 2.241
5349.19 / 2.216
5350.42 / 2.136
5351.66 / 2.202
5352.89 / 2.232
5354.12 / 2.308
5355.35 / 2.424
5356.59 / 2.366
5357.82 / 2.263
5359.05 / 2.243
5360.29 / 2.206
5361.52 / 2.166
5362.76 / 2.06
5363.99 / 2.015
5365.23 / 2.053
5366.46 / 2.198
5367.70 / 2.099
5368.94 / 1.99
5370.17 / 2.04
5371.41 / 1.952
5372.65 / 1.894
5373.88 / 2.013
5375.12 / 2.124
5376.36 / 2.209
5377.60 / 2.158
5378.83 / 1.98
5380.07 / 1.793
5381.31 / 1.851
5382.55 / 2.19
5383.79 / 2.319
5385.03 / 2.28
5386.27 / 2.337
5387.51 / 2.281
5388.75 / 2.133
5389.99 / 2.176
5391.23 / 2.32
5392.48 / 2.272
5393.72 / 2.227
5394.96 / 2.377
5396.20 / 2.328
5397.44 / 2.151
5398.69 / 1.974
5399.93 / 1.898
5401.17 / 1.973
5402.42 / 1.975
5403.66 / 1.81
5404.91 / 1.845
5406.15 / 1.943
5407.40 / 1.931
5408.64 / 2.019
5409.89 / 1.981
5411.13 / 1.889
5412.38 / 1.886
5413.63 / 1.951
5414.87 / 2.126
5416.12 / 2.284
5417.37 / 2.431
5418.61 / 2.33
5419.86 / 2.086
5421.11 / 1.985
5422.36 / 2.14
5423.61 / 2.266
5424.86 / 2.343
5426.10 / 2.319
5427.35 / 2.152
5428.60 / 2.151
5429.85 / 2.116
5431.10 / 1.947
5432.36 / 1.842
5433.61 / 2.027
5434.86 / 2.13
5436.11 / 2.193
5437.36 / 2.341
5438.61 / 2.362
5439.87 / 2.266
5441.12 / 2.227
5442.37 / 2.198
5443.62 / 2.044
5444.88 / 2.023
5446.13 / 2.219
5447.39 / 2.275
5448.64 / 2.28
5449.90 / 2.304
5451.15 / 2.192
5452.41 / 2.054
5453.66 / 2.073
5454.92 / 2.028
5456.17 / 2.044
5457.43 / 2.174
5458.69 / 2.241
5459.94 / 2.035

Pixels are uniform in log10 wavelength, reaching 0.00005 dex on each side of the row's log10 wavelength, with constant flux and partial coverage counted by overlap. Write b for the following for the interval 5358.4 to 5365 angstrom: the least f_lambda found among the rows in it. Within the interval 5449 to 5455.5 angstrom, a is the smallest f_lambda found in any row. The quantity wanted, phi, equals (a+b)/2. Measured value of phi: 2.02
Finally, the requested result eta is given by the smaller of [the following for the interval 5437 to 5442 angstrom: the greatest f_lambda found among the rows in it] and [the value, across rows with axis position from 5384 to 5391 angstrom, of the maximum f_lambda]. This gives 2.34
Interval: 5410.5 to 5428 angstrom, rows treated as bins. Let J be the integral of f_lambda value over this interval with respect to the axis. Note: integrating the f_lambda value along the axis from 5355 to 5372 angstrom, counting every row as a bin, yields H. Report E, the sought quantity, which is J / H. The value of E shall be 1.04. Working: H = 36.4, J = 37.8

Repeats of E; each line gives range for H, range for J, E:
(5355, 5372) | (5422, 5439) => 1.01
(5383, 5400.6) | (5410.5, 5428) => 0.97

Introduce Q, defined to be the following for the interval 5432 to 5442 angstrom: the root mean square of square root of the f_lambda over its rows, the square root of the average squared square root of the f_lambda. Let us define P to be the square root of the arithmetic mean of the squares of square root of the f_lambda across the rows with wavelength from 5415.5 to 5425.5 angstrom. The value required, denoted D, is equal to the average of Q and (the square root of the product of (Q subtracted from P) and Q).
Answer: 0.823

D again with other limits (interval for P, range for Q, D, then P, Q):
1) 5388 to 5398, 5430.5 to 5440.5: 0.847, 1.50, 1.46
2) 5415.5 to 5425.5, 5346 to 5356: 0.751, 1.49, 1.49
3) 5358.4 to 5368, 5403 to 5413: 0.854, 1.46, 1.38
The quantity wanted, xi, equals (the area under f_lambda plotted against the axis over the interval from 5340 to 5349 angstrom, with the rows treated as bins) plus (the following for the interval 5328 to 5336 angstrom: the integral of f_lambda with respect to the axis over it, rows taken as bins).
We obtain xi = 36.4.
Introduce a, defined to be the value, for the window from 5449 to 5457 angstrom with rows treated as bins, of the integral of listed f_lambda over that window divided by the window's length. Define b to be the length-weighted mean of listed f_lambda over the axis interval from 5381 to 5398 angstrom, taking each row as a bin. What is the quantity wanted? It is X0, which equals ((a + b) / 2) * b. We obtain 4.88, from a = 2.12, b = 2.24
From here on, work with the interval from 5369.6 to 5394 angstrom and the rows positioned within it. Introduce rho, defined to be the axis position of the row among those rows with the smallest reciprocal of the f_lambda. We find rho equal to 5386.27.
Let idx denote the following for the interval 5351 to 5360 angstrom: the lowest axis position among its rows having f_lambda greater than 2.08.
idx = 5351.66 angstrom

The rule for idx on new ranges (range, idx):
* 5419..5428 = 5419.86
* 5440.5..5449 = 5441.12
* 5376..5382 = 5376.36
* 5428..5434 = 5428.60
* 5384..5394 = 5385.03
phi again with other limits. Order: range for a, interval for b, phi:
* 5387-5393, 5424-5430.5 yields 2.12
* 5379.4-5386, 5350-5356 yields 1.96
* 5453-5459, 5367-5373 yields 1.96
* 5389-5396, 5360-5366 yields 2.10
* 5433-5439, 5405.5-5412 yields 1.96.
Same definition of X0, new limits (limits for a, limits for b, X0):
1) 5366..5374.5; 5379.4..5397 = 4.66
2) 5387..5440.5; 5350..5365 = 4.80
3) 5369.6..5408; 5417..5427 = 4.82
